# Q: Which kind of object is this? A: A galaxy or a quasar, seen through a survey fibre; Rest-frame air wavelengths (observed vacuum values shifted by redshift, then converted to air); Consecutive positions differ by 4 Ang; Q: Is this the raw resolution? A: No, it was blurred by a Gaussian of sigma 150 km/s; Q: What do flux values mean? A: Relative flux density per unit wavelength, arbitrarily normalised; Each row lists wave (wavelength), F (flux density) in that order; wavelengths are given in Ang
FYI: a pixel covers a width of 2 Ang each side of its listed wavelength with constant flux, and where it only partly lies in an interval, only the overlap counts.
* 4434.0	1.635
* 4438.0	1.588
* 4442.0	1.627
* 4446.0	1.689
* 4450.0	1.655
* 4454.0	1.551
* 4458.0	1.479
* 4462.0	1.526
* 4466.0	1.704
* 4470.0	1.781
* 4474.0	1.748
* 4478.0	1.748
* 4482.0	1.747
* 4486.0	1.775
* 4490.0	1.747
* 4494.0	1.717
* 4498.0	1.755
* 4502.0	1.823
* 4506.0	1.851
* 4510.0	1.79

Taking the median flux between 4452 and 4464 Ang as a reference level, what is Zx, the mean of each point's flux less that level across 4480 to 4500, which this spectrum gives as 0.22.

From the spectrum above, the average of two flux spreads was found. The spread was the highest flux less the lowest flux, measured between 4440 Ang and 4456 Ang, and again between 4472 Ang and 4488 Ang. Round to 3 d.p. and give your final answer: 0.083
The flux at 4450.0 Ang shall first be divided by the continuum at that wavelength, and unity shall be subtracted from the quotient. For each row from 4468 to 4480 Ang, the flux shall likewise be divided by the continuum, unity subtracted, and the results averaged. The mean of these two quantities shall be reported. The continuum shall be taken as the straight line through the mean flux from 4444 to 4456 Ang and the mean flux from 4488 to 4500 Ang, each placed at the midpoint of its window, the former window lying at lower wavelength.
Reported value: 0.027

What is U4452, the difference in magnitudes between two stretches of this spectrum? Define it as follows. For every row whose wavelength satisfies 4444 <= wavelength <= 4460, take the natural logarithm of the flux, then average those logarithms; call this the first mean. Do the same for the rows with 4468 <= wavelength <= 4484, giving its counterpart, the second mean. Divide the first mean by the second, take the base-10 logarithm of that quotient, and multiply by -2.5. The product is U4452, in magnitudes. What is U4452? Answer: 0.21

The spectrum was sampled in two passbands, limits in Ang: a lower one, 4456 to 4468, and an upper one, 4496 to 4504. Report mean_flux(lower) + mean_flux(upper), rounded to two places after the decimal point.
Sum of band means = 3.36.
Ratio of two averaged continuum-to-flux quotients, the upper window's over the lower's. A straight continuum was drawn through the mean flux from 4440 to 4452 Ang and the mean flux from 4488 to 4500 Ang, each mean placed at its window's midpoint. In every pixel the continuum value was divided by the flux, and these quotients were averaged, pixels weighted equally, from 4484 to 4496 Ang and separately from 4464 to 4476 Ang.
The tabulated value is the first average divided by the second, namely 1.02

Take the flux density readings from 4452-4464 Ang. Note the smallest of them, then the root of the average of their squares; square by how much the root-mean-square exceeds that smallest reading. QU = 0.0016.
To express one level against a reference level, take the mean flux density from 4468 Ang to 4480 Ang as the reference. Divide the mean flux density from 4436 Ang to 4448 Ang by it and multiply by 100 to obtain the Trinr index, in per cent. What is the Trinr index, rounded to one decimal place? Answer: 92.9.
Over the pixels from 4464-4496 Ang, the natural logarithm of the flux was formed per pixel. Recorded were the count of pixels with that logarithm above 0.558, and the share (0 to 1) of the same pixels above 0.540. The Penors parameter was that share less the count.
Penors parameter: -3.1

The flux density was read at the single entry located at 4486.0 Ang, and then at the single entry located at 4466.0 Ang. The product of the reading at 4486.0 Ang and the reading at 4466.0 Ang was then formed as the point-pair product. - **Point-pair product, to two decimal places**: 3.02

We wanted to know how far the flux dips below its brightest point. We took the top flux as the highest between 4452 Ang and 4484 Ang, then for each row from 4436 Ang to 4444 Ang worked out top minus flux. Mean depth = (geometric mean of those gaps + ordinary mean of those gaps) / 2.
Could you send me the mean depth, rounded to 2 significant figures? 0.17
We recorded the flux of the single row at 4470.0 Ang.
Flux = 1.781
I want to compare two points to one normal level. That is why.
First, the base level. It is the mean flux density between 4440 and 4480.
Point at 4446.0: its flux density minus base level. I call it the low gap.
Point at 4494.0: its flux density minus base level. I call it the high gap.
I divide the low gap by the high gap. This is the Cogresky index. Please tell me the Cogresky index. 0.6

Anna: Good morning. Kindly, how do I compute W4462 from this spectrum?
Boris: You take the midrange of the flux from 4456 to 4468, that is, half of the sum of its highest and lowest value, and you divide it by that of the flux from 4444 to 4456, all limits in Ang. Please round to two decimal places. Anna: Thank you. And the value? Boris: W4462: 0.98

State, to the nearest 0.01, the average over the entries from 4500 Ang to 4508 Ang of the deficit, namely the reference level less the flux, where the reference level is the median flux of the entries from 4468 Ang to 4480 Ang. -0.09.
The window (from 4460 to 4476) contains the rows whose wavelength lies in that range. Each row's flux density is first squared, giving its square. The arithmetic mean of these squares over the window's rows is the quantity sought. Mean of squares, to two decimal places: 2.86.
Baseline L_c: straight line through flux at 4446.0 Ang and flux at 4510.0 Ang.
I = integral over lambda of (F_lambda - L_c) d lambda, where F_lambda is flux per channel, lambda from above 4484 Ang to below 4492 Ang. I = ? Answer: 0.0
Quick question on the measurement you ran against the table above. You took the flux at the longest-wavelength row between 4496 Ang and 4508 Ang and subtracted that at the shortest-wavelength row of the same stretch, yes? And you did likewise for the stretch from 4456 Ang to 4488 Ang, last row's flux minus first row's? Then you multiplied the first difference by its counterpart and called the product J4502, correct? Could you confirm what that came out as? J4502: 0.028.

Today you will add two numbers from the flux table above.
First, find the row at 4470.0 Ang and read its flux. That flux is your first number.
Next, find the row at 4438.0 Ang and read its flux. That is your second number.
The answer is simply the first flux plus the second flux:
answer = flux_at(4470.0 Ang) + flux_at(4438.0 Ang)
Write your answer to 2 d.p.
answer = 3.37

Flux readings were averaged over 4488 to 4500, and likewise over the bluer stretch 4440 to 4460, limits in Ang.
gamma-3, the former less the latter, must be 0.14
